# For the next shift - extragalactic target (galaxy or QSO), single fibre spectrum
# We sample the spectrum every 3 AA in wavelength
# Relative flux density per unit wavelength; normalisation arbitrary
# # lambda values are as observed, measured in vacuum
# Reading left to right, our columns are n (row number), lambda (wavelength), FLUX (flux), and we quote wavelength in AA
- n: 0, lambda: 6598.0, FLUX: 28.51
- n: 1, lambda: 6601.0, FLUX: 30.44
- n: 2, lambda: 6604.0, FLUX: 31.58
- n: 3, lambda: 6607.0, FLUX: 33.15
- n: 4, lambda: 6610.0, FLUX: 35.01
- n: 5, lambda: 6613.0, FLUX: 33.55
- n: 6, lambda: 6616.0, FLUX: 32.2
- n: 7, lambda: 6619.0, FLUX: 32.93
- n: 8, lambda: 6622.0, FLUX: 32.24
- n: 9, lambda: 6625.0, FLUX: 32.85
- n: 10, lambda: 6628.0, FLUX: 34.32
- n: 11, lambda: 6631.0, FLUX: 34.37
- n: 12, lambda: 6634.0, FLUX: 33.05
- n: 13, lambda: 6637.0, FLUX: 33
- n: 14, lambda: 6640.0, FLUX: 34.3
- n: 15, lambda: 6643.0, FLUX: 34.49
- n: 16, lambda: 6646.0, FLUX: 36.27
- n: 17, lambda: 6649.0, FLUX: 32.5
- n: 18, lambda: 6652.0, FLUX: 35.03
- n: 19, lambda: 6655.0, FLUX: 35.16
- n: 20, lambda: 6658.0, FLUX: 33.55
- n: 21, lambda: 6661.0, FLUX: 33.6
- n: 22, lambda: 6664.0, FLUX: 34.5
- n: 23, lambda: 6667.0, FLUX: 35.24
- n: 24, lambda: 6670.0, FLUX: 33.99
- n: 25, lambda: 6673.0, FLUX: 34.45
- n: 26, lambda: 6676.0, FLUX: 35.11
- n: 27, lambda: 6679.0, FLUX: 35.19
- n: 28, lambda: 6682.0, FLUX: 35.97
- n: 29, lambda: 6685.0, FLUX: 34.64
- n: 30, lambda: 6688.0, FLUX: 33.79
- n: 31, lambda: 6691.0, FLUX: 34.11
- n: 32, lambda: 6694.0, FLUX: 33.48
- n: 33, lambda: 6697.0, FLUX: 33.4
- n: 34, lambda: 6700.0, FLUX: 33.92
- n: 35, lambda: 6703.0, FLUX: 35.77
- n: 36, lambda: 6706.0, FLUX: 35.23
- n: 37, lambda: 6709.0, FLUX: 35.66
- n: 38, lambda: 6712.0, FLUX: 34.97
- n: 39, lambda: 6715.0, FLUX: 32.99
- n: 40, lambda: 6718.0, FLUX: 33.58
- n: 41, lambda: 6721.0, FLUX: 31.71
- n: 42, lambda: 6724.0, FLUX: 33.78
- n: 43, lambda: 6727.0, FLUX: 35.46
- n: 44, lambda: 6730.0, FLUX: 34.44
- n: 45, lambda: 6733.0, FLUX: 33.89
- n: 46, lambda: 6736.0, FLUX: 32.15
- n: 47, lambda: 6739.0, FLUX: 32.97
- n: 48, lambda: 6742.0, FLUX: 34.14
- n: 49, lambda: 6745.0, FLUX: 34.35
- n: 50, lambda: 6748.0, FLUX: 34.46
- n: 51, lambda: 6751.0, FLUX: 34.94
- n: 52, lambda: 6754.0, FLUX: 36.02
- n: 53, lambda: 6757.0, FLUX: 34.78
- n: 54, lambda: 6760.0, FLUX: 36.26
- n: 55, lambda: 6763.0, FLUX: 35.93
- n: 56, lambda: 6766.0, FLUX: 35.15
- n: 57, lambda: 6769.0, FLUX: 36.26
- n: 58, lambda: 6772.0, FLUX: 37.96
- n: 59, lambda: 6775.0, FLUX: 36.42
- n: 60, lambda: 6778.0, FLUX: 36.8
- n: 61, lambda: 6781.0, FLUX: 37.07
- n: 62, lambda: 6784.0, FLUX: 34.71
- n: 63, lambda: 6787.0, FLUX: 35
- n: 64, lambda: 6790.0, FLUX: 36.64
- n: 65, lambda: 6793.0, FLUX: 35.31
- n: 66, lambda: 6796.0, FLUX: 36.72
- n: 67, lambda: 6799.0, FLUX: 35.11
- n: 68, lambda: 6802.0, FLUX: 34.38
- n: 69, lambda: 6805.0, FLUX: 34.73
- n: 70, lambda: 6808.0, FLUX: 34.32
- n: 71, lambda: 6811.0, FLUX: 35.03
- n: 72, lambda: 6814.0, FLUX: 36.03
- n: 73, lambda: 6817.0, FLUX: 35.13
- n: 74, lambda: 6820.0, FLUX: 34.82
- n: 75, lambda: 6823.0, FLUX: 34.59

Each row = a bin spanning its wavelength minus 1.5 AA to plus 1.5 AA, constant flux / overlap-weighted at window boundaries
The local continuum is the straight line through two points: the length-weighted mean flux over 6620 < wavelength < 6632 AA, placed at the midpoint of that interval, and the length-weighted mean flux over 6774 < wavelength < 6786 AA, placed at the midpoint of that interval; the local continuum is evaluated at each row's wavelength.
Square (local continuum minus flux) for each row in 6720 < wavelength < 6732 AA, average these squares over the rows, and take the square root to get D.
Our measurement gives 1.89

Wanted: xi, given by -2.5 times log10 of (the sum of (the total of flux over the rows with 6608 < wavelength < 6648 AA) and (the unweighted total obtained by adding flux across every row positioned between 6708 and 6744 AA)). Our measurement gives -7.3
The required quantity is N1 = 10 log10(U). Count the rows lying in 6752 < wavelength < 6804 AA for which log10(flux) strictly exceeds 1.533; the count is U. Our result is 12.3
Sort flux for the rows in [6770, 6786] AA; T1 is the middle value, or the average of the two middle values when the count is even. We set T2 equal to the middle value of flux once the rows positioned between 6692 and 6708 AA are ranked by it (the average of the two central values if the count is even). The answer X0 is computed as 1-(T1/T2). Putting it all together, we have -0.08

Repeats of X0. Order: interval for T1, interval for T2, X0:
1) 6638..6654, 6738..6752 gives 0.00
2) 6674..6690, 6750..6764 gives 0.02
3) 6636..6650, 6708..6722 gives -0.02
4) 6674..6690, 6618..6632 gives -0.07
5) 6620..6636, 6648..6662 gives 0.02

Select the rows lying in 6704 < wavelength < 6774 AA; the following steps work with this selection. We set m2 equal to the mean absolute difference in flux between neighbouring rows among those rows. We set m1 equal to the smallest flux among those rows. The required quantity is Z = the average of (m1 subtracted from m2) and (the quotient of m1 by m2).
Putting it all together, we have 0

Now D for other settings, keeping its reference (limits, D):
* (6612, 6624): 0.78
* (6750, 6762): 0.67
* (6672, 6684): 0.98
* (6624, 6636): 0.73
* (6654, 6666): 0.72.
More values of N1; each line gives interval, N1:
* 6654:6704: 9.5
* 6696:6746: 9.0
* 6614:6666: 9.0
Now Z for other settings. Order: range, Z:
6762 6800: -2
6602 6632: -1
